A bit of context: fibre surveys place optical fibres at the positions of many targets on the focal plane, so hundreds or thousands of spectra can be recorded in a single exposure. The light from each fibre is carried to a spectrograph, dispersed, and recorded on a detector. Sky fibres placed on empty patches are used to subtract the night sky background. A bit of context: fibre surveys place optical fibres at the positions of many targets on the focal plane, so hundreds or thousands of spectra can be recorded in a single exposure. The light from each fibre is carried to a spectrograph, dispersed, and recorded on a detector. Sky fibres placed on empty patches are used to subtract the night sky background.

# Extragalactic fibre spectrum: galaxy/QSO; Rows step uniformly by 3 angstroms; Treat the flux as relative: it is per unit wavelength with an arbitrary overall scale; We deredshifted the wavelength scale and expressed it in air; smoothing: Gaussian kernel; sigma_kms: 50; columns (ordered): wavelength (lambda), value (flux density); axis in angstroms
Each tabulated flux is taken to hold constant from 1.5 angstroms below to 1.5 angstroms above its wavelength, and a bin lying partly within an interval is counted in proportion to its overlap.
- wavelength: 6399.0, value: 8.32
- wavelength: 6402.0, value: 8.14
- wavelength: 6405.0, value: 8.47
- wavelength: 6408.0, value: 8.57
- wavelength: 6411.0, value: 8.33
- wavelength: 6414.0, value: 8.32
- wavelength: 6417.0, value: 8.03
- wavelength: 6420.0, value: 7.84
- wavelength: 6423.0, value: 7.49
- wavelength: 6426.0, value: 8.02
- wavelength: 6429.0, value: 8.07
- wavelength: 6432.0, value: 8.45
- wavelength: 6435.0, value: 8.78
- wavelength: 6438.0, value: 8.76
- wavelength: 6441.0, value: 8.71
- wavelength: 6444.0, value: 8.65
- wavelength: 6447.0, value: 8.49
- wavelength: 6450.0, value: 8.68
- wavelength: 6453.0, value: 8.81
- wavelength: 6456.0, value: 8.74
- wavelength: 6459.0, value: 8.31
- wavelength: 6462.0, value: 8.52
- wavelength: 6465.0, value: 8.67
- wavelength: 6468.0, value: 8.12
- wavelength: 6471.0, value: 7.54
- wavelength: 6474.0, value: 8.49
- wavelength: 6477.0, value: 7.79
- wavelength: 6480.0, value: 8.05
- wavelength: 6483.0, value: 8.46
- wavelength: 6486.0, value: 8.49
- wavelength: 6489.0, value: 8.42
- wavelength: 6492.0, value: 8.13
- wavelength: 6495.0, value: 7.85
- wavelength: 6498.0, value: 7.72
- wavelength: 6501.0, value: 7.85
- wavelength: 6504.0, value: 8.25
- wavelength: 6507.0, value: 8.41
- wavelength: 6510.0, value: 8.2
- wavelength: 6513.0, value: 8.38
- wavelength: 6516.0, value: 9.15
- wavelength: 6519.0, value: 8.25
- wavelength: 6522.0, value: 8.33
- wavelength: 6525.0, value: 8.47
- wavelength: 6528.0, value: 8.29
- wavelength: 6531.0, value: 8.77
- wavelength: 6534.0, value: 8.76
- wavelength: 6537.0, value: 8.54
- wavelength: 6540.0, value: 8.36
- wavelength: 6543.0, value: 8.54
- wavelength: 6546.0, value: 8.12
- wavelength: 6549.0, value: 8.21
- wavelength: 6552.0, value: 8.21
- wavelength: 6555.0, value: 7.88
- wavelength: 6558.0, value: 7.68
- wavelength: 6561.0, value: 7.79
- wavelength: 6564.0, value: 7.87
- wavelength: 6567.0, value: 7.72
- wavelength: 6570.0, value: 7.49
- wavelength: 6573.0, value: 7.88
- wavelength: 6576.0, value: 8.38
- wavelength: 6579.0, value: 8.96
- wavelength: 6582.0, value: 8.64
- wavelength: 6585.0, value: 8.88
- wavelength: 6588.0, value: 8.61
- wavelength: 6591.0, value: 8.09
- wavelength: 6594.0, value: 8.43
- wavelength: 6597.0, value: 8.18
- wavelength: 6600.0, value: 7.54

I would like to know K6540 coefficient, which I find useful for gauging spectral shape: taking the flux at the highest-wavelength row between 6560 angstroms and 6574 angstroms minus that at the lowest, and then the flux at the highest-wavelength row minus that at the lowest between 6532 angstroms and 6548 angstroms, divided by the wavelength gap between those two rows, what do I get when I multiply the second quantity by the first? -0.005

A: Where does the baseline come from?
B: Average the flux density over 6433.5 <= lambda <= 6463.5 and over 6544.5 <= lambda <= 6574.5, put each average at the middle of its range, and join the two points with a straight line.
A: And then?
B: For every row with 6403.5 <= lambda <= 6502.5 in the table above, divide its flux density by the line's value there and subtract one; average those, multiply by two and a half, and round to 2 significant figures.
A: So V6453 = -0.093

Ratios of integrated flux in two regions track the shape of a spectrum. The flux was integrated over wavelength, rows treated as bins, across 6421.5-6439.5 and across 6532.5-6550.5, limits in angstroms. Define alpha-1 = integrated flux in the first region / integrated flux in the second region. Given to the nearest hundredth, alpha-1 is 0.98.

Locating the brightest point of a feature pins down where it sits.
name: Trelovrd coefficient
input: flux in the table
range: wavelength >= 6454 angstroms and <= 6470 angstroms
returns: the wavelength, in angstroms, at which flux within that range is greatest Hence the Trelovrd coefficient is 6456.0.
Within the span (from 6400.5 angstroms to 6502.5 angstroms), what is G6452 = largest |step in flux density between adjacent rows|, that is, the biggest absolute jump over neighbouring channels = 0.950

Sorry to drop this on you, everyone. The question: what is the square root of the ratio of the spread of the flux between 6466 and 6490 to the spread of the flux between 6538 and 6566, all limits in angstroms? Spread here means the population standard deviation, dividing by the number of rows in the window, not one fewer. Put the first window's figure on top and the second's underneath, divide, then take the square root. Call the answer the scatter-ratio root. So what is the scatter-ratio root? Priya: 1.12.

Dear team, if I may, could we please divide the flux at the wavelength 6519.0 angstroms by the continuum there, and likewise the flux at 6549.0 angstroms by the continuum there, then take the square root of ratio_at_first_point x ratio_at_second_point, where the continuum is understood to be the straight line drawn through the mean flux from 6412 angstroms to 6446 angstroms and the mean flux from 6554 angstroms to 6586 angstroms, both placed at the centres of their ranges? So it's 1.01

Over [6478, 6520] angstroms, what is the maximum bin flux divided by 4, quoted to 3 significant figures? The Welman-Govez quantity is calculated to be 2.29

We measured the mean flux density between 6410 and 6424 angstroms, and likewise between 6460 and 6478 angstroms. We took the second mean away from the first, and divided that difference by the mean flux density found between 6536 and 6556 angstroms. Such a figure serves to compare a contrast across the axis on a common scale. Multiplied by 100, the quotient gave -2.3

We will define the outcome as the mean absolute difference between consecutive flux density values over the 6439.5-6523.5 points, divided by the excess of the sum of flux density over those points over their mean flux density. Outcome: 0.0014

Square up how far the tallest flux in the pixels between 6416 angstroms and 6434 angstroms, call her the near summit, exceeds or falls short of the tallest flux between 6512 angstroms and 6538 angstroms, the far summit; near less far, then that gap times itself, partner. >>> 0.49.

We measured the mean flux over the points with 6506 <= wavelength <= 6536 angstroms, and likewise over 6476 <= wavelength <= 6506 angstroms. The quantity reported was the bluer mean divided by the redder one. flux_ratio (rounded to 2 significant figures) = 0.95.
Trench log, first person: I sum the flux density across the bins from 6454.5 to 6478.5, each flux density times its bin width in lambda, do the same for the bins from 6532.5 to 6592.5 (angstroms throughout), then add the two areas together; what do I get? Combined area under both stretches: 692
